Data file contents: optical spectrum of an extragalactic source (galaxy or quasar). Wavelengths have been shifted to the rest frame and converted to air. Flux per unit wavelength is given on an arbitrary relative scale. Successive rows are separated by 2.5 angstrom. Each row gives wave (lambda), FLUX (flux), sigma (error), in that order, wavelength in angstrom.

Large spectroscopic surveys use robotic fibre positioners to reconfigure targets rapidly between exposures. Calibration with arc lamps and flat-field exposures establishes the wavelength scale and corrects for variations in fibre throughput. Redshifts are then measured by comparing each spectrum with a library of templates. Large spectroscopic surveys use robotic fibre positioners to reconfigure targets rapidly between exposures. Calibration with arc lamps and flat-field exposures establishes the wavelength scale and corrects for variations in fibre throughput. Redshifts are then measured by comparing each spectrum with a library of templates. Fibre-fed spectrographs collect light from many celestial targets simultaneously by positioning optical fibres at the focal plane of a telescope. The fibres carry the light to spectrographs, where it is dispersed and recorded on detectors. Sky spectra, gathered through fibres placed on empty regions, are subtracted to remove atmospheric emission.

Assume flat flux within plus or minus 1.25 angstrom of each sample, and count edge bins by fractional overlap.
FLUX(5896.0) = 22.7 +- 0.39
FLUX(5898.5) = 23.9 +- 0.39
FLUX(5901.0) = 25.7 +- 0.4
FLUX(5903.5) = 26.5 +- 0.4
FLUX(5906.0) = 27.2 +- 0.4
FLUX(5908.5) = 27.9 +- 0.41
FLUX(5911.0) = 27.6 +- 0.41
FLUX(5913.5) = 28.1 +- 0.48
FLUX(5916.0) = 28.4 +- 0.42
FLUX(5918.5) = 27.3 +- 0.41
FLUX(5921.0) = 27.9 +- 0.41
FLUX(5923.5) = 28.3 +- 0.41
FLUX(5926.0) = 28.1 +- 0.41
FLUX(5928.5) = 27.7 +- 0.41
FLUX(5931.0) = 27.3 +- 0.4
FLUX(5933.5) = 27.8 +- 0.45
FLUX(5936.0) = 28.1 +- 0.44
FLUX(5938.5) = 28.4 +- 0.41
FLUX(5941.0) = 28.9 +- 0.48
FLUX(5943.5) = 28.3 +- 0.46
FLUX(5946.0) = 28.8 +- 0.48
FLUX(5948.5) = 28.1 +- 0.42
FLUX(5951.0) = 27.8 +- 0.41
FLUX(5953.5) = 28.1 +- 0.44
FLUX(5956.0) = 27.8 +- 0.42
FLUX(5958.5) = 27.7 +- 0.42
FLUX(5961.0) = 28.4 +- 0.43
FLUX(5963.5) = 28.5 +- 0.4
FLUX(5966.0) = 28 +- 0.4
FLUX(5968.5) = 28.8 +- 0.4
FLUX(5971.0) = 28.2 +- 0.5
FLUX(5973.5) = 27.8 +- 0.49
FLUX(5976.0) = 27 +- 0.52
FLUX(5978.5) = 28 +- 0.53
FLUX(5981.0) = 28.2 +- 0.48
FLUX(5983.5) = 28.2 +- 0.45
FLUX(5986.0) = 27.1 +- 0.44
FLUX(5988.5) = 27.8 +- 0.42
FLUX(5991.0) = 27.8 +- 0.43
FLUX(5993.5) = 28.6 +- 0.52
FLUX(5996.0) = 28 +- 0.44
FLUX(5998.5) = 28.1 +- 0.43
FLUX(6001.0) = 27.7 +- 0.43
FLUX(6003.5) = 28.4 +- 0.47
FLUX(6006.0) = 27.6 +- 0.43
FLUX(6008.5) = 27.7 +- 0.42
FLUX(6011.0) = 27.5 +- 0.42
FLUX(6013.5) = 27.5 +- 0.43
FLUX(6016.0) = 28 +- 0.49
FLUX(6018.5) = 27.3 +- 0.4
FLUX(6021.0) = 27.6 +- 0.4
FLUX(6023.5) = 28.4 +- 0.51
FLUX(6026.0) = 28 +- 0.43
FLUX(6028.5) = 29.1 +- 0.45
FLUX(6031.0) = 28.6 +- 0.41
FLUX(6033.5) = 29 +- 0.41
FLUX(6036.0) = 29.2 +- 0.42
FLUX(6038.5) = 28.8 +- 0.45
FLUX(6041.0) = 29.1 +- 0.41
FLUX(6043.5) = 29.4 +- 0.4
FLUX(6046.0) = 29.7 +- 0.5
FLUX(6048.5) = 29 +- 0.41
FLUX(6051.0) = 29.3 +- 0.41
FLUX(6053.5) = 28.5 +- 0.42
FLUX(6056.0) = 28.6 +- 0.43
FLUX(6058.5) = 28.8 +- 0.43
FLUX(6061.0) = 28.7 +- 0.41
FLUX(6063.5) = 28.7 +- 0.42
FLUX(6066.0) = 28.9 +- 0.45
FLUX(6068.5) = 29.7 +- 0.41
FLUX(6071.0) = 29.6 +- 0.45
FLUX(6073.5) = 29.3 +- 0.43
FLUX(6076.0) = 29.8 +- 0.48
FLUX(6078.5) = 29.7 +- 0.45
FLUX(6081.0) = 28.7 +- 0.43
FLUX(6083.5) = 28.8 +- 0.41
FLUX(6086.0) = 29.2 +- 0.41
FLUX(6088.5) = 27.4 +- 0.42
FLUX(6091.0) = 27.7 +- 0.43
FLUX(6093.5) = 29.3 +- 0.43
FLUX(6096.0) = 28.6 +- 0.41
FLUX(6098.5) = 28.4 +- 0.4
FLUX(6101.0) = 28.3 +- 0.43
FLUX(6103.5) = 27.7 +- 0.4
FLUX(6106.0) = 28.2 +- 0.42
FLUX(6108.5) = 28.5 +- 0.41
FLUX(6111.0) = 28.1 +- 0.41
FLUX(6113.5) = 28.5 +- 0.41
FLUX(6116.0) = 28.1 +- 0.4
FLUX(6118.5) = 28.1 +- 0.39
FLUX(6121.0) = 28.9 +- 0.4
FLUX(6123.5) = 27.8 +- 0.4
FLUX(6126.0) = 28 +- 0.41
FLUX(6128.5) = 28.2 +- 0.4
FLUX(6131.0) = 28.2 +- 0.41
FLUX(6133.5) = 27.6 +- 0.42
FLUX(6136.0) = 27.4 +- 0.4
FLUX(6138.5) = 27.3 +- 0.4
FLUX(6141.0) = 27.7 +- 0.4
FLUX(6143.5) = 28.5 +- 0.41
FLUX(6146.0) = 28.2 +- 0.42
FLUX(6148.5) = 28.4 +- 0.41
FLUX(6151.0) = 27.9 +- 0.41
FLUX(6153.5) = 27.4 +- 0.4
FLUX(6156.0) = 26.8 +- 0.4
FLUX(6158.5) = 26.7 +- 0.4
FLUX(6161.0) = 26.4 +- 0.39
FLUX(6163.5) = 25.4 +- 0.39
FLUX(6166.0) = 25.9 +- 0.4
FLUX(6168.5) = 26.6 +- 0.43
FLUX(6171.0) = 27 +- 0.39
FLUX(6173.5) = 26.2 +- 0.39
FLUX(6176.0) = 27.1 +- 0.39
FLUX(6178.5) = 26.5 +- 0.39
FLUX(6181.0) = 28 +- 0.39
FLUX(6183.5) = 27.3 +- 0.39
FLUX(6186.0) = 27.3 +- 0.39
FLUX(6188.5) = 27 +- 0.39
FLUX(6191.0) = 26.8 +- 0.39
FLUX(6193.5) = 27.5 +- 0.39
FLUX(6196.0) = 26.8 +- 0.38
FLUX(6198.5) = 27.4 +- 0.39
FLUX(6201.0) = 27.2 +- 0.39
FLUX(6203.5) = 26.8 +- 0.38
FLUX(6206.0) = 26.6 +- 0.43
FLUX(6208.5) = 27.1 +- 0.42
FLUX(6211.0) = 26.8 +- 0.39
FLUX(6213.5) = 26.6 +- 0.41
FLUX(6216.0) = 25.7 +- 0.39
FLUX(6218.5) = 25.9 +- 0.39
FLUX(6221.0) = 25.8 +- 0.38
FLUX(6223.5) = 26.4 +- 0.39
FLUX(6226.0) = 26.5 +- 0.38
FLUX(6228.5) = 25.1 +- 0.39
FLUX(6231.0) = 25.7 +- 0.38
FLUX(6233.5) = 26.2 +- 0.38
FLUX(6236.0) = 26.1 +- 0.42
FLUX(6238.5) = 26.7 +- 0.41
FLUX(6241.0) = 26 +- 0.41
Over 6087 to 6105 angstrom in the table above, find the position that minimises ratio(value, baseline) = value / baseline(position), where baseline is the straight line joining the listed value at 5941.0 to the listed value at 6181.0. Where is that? 6088.5 angstrom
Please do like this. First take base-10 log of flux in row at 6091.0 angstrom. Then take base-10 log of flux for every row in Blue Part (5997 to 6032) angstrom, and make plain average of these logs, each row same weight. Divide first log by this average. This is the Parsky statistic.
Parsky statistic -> 1.00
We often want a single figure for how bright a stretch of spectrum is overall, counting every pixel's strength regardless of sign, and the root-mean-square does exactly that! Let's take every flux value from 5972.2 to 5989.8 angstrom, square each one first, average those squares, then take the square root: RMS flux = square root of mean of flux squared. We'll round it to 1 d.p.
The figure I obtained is 27.7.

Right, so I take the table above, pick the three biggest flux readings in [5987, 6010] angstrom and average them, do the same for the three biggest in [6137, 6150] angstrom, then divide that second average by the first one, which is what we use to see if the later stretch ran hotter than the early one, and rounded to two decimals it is 1.00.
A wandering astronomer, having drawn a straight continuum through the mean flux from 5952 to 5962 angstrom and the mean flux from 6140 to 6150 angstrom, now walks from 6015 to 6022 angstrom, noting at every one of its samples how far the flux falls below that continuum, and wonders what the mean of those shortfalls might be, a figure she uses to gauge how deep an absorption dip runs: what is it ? 0.4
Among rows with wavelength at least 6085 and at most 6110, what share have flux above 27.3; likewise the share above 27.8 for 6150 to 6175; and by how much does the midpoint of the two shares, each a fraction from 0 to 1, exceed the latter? 0.45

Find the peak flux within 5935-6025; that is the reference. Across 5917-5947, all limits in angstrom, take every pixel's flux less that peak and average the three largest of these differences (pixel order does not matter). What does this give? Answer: -0.20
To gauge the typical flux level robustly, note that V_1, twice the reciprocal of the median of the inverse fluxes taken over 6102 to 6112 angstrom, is 56.3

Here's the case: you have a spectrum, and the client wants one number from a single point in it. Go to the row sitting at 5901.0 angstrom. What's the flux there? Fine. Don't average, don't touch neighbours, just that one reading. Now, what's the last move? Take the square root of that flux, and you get 5.07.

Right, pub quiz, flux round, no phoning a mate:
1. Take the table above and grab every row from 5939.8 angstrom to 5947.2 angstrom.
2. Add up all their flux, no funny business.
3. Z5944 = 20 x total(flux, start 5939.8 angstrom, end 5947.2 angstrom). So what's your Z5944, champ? 1720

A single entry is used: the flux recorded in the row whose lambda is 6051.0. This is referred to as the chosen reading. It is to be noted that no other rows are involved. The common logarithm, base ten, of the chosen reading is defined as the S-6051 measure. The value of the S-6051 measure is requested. 1.47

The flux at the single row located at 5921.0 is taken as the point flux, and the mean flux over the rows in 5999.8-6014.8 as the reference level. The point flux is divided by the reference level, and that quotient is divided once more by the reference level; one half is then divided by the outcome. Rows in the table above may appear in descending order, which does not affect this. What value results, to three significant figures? 13.8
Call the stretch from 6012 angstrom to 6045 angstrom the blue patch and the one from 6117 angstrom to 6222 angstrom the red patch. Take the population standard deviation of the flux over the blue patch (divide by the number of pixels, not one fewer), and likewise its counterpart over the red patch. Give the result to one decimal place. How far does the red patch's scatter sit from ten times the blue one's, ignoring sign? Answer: 6.0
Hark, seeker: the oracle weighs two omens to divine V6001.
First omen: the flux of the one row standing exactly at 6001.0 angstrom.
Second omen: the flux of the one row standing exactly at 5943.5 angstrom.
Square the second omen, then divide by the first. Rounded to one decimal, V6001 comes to 28.9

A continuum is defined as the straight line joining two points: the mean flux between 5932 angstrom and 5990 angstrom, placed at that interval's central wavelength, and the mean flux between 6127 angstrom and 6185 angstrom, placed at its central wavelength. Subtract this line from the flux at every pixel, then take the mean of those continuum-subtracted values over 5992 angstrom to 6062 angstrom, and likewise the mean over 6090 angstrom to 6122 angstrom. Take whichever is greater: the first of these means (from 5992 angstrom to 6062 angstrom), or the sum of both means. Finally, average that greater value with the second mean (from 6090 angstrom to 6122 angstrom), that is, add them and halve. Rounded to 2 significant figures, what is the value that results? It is 1.2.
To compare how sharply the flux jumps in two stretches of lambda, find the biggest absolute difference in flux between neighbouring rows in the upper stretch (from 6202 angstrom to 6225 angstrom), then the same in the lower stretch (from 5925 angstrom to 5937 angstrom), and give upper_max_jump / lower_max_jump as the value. 1.80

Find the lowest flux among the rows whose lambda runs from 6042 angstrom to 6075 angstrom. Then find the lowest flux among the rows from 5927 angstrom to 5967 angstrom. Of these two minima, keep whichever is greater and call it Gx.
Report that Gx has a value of 28.5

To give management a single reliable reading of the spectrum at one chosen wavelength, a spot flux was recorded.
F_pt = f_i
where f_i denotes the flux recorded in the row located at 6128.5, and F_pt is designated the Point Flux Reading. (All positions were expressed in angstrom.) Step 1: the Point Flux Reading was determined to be 28.2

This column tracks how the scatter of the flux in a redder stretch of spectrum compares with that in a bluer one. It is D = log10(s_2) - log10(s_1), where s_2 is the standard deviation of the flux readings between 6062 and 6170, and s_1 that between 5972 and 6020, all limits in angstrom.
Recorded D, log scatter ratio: 0.38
